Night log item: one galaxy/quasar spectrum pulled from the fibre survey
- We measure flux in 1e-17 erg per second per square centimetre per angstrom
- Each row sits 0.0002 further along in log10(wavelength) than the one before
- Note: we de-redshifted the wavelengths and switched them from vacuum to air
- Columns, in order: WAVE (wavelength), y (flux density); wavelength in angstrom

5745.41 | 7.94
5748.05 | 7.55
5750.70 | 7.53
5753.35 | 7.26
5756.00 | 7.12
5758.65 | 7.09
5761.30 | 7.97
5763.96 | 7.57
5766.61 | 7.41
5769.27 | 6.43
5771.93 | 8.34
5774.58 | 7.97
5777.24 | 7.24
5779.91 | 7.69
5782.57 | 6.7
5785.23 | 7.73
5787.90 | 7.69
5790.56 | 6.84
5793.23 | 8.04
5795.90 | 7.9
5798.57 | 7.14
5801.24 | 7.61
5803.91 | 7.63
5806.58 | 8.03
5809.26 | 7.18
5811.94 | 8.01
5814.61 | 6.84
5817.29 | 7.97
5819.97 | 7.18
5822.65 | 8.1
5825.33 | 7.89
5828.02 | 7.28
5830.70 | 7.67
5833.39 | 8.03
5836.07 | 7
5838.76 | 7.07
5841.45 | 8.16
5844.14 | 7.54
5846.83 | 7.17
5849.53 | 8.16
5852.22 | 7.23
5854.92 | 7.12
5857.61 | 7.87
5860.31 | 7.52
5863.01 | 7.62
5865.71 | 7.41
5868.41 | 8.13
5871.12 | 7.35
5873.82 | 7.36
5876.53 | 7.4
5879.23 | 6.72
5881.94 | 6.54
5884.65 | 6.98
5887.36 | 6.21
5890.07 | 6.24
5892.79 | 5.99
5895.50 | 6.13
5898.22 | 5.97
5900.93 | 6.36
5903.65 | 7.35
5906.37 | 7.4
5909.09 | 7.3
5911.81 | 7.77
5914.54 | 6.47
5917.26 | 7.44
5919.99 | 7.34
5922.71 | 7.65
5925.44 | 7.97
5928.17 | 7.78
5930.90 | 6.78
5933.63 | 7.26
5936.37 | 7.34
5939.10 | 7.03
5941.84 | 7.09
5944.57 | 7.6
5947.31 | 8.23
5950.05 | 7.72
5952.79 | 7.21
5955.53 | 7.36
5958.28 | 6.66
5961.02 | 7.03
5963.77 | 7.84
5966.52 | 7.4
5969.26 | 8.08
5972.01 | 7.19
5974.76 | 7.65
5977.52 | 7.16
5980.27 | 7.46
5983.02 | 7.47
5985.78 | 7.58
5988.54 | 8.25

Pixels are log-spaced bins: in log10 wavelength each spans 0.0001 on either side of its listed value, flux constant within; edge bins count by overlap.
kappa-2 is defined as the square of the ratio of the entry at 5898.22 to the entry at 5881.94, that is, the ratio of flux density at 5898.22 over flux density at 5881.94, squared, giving 0.83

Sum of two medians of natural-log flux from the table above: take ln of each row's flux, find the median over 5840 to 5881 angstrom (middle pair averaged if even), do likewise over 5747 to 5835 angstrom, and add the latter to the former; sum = 4.03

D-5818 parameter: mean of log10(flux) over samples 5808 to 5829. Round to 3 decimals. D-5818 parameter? 0.878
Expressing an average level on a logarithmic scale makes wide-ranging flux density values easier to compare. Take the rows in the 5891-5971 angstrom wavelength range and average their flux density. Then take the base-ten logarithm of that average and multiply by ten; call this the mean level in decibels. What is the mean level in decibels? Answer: 8.59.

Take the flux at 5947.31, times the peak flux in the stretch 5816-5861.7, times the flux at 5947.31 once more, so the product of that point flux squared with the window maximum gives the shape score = 553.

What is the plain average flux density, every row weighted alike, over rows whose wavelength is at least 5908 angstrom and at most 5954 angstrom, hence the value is 7.41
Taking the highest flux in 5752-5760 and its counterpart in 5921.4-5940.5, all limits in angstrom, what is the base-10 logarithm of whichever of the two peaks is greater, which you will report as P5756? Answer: 0.901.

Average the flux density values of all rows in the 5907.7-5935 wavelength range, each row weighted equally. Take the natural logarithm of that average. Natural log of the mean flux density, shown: 1.998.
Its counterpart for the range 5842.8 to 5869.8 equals 2.025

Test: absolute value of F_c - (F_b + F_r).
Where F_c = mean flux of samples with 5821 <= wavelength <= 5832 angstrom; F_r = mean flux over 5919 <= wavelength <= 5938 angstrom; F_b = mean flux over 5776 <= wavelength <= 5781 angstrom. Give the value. 7.2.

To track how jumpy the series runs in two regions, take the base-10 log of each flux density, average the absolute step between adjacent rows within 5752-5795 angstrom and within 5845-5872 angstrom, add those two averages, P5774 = 0.071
